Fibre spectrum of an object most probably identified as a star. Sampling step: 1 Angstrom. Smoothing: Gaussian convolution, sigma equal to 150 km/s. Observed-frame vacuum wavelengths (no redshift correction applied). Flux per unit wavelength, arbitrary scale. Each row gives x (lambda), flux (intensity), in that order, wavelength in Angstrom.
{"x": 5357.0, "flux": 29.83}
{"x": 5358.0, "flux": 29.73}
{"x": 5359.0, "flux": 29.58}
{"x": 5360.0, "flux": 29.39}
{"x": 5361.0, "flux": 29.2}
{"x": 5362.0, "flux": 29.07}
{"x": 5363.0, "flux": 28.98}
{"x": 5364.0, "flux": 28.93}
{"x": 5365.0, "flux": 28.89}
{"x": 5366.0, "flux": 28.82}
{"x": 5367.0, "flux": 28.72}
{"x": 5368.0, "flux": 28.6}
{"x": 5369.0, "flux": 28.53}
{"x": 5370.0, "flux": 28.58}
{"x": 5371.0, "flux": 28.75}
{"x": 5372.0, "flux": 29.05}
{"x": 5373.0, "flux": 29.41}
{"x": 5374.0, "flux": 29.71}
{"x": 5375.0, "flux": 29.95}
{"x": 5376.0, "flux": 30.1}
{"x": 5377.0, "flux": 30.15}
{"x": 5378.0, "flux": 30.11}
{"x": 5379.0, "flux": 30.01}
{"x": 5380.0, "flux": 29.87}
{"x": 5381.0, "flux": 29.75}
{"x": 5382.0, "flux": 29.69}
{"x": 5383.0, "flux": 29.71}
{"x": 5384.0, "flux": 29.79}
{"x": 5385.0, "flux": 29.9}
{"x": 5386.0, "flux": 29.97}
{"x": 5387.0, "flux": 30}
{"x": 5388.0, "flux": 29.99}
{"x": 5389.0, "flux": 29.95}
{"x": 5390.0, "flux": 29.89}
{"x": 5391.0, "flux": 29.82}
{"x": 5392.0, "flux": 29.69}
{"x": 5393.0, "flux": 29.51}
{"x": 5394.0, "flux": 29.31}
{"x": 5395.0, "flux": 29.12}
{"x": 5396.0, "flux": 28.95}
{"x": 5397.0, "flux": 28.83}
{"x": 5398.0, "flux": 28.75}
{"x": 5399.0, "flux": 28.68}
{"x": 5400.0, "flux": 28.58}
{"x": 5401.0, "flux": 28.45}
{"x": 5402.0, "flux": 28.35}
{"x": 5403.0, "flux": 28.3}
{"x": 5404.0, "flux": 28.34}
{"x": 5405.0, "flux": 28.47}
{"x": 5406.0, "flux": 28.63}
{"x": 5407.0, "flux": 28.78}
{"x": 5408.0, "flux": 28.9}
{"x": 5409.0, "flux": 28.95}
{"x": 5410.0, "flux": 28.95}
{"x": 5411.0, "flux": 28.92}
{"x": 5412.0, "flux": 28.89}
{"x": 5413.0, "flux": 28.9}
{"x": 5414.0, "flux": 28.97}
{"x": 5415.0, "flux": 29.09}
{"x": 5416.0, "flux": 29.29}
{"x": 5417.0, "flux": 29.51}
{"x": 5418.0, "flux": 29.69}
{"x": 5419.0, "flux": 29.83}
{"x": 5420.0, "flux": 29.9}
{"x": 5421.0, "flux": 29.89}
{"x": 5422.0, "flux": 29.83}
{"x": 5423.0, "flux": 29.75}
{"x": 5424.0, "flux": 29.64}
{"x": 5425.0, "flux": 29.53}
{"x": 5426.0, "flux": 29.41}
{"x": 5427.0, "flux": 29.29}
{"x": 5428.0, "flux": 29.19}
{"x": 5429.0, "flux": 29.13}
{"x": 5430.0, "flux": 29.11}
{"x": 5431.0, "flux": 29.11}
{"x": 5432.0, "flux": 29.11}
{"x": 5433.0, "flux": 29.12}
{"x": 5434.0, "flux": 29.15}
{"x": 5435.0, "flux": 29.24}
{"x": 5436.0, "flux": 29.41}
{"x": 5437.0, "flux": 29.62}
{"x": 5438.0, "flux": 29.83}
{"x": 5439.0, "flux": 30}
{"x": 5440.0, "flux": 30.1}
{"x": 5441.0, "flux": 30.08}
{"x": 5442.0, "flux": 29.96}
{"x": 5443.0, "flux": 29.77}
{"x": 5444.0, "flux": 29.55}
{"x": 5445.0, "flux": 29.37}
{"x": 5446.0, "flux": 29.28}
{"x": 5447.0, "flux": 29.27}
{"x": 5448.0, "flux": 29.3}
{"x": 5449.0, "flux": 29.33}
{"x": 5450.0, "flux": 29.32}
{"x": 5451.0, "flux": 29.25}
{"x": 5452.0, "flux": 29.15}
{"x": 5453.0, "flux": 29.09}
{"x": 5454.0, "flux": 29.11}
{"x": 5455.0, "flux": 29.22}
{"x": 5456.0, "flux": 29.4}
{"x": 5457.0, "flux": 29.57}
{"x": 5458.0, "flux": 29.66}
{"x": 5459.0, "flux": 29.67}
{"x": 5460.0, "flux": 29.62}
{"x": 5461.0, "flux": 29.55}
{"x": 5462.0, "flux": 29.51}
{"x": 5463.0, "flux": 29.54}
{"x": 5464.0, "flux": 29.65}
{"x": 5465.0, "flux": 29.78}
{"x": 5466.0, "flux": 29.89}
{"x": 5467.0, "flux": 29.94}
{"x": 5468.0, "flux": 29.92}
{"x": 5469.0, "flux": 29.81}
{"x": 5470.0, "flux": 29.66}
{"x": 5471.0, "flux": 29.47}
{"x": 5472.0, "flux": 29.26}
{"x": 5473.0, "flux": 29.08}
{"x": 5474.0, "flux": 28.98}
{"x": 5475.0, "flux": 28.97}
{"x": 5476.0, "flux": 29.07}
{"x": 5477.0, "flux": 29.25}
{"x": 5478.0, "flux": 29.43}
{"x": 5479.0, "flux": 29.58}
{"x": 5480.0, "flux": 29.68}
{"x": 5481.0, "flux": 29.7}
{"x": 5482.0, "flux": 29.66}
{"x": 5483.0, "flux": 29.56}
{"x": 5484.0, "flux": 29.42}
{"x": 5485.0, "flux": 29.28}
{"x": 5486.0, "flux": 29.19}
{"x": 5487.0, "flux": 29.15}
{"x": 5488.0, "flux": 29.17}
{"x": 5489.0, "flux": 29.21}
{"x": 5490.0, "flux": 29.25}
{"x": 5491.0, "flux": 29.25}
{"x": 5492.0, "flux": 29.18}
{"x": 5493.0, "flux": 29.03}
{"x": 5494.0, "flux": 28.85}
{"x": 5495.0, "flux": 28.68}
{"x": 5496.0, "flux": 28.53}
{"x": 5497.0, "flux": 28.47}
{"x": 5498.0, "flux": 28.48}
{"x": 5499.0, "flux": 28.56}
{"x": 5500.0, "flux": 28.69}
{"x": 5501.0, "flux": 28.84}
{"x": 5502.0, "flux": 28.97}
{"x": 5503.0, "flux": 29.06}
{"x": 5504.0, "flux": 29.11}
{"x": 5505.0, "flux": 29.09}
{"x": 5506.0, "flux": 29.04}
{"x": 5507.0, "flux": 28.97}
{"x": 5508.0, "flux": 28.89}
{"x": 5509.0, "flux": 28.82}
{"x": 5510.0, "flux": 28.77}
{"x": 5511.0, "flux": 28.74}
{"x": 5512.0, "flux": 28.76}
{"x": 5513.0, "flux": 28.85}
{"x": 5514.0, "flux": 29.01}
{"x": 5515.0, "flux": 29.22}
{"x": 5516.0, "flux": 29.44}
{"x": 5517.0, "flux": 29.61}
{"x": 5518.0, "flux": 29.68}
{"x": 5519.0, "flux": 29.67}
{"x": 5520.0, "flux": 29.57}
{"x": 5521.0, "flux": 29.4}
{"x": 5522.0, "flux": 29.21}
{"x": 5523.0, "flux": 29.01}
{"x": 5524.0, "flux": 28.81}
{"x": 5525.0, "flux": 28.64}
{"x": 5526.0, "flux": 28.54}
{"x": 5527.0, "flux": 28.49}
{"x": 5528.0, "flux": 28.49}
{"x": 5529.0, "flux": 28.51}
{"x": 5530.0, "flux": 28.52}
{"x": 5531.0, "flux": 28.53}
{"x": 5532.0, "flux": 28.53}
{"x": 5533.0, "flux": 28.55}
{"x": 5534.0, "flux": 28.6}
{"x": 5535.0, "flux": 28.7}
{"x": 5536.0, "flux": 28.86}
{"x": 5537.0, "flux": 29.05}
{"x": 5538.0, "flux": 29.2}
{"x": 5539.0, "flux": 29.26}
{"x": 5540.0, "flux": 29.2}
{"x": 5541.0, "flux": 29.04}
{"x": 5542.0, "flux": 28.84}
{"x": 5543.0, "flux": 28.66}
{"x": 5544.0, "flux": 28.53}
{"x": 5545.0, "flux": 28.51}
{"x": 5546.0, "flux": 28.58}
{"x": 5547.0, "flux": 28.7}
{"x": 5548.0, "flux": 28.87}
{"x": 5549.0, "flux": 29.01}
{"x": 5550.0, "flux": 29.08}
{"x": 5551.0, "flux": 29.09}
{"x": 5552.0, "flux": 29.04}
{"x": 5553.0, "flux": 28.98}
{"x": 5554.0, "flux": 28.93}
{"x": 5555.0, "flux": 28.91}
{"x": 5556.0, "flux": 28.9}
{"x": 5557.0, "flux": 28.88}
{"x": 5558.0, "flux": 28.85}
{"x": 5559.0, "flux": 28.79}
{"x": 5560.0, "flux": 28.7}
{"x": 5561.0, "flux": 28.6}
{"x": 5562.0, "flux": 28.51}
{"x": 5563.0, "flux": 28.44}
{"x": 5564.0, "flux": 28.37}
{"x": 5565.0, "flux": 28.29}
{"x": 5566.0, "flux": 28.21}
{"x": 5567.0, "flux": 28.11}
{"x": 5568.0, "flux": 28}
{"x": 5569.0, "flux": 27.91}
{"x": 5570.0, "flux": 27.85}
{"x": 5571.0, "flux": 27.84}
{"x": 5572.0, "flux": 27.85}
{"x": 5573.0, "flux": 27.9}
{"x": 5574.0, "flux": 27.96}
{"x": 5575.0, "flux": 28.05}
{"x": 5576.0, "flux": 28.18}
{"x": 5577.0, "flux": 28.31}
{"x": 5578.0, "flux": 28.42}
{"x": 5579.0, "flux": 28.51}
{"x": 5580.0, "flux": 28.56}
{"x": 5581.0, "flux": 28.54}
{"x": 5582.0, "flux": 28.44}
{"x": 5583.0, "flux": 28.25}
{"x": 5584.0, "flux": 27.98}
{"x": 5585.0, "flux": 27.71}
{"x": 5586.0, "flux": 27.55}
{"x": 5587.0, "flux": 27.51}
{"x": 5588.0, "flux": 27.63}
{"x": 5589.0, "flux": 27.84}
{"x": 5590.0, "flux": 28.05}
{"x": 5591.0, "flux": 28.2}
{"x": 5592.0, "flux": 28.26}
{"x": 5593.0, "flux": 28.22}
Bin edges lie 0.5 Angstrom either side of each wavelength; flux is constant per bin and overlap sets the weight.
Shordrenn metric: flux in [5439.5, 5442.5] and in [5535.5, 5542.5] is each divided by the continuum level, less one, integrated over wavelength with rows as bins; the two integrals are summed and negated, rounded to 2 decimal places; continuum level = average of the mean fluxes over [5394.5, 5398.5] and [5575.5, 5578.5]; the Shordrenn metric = -0.26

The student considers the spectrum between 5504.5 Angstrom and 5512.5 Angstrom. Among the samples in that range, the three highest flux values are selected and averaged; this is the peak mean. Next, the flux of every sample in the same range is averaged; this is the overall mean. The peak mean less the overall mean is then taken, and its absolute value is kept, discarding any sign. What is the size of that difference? 0.15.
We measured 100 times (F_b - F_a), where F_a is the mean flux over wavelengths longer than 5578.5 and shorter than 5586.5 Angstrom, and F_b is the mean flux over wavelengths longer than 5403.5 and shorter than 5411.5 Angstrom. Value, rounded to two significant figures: 55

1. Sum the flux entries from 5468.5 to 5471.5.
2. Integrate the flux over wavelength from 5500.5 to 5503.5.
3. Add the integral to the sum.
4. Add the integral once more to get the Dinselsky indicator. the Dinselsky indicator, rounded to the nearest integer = 263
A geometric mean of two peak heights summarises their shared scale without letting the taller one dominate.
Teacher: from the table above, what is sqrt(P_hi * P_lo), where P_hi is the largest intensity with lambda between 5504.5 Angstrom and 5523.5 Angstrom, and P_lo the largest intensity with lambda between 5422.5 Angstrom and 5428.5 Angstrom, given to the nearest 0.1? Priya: 29.7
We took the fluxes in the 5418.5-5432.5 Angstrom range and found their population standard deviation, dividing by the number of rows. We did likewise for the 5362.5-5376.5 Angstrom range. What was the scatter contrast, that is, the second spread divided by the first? 1.60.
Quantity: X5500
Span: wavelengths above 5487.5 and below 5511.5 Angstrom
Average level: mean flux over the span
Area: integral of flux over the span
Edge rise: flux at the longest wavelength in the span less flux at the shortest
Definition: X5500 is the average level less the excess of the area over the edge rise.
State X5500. -665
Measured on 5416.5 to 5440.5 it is -678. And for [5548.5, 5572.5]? -658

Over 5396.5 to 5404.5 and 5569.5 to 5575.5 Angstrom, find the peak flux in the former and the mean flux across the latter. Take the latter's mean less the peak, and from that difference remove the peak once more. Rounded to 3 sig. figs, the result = -29.8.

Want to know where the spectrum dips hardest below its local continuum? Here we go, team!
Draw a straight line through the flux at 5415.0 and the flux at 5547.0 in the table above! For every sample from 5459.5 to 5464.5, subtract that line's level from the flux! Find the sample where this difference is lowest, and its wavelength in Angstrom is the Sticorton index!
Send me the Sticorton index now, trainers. 5462.0 Angstrom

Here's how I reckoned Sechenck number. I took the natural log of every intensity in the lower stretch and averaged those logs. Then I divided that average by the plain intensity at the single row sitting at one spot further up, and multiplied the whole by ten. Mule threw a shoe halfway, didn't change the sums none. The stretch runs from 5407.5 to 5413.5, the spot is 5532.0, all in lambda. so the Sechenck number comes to 1.18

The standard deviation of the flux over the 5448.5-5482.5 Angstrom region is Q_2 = 0.28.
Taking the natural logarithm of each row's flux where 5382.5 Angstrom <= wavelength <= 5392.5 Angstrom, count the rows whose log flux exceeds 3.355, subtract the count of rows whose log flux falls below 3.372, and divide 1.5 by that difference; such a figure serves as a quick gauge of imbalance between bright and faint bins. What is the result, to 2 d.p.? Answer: 0.15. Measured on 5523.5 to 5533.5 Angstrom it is -0.17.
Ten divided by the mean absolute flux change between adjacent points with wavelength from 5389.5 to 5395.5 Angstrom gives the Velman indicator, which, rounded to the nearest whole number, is 65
